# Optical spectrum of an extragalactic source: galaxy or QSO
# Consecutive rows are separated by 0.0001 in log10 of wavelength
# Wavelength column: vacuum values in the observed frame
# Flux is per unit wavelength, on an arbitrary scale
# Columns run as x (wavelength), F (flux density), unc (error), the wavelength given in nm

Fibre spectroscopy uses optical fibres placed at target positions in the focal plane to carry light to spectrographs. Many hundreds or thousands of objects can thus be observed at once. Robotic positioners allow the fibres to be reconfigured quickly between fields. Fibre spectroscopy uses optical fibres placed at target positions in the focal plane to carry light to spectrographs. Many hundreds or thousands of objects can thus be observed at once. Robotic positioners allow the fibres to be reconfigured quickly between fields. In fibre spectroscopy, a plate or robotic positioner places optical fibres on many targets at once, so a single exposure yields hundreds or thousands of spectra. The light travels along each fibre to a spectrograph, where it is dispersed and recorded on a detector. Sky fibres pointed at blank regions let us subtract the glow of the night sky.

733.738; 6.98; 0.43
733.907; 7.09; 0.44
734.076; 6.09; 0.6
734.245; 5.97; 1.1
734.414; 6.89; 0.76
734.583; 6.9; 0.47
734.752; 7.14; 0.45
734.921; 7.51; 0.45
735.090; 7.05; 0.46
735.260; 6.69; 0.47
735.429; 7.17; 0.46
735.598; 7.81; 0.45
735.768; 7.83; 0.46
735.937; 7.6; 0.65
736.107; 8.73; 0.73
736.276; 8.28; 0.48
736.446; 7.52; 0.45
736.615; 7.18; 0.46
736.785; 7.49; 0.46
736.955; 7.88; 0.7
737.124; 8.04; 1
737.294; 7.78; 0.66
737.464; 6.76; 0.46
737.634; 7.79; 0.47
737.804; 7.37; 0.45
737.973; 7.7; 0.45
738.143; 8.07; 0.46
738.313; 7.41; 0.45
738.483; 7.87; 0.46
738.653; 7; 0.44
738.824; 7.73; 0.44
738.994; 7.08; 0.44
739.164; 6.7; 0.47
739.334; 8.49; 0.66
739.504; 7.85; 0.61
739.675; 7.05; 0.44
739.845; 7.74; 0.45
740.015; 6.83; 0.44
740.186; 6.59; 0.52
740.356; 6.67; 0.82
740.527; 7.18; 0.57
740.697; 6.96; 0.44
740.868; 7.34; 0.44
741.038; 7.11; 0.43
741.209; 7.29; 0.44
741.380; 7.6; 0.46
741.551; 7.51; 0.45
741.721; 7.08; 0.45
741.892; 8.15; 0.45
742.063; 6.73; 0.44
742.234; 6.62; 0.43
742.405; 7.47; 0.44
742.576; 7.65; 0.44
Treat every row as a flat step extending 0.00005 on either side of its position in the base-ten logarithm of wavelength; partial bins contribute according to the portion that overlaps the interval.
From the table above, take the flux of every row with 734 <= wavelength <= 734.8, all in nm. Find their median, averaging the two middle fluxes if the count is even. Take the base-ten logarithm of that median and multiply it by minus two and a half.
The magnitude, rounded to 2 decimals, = -2.10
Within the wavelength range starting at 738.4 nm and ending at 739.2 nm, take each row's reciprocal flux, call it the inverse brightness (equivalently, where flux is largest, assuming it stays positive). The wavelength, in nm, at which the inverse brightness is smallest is 738.483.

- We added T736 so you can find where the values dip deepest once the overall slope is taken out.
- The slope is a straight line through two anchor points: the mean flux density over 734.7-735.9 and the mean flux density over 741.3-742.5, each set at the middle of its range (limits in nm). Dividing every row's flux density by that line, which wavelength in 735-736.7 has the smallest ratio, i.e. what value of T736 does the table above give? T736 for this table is 735.260 nm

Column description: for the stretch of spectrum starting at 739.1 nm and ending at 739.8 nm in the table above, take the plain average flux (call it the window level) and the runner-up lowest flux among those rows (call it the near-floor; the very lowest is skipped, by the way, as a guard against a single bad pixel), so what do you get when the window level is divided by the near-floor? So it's 1.07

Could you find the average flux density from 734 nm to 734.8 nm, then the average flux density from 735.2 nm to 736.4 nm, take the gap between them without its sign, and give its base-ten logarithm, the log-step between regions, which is 0.1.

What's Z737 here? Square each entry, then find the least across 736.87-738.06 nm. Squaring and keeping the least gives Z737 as 45.7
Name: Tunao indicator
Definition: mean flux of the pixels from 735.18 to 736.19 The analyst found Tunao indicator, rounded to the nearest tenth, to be 7.6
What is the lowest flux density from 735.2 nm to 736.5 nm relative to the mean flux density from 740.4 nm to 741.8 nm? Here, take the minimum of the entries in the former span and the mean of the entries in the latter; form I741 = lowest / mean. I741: 0.92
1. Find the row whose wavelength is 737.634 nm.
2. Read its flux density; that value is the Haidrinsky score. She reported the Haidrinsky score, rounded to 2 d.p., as 7.79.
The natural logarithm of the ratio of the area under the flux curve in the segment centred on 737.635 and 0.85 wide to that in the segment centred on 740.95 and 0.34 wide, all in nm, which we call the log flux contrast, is 0.95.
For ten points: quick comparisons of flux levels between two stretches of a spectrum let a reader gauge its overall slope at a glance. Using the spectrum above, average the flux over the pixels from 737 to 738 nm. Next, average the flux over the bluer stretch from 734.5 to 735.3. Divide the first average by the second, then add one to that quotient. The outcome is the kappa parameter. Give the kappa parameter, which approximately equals 2.07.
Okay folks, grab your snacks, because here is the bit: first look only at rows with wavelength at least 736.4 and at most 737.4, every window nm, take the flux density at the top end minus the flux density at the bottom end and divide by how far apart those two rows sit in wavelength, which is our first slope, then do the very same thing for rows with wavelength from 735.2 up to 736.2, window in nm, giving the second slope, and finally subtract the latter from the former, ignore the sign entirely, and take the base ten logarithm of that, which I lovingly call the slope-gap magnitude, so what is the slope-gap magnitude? 0.3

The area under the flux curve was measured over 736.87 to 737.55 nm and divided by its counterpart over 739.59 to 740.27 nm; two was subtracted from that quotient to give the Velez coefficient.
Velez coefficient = -0.92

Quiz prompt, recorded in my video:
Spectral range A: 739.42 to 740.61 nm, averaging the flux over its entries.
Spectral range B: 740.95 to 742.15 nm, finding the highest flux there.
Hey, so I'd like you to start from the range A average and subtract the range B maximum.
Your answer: -1.02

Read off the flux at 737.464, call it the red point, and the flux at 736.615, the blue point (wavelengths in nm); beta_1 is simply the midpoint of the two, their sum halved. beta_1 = 6.97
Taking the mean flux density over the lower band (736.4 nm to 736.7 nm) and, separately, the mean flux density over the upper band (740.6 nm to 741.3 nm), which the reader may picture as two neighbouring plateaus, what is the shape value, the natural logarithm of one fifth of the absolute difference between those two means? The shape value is -3.4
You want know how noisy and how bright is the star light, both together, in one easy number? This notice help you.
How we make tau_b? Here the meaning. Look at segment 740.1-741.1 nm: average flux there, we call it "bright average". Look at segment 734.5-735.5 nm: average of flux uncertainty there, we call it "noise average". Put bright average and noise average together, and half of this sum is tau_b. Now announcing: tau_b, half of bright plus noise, 3.72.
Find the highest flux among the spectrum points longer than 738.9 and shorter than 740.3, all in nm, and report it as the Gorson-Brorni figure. 8.49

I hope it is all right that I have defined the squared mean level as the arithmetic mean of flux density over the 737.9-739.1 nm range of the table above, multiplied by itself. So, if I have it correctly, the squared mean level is 57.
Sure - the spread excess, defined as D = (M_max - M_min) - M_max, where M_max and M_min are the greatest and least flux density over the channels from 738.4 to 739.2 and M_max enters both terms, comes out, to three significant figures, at -6.70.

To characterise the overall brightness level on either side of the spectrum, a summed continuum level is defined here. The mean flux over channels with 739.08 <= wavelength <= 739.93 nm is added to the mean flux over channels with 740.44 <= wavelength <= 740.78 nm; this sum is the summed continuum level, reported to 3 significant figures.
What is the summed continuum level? 14.6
